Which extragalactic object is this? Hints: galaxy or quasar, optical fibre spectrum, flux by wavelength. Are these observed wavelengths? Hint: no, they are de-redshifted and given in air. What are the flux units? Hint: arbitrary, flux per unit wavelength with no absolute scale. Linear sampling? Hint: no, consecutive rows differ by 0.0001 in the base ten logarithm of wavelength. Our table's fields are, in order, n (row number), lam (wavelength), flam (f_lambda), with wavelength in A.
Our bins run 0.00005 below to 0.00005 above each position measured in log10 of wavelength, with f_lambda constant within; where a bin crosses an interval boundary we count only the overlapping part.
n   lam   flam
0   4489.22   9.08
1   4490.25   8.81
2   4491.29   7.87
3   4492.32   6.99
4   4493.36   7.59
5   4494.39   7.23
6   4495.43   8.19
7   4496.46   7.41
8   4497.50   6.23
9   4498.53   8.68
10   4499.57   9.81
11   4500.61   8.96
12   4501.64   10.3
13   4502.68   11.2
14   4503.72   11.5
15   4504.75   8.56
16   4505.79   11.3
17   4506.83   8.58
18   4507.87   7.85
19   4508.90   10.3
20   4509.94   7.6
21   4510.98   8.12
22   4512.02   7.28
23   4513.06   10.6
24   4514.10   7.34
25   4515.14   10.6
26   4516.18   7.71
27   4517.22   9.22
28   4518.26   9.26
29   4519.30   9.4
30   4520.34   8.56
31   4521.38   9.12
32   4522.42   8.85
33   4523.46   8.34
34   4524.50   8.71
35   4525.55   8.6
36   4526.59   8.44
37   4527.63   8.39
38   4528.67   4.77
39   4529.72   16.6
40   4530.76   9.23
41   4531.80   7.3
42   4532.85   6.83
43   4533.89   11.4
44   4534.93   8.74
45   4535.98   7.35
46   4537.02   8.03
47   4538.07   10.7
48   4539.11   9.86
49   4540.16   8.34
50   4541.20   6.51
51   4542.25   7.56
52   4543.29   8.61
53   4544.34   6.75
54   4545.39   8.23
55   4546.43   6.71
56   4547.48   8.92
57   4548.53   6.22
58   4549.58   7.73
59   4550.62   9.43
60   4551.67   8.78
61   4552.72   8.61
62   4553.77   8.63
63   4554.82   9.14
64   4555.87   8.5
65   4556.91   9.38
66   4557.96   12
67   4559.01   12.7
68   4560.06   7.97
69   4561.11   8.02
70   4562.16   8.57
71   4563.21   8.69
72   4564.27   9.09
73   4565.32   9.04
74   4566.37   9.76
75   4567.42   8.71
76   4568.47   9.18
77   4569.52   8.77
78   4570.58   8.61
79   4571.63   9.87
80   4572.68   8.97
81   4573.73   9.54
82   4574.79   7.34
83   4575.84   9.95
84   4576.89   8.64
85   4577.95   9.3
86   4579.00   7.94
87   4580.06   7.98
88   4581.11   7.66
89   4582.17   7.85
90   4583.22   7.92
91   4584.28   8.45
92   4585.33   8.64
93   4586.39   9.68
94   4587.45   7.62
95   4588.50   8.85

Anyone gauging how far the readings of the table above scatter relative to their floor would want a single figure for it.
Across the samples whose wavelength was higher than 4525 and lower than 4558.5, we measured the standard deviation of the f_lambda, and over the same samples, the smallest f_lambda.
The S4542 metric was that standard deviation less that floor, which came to -2.7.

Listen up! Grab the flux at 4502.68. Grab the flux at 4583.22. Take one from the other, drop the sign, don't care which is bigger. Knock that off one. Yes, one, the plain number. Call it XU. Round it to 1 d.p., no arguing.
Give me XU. -2.3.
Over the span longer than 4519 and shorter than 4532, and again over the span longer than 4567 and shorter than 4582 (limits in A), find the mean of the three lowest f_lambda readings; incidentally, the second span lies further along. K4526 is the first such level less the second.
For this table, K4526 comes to -0.8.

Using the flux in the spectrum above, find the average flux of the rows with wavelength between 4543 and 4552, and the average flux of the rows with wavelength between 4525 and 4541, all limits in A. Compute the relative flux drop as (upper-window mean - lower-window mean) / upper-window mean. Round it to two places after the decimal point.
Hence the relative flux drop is -0.13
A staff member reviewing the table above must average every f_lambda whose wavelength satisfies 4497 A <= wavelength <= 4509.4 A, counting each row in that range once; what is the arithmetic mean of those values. 9.4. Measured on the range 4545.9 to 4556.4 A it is 8.3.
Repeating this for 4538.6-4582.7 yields 8.7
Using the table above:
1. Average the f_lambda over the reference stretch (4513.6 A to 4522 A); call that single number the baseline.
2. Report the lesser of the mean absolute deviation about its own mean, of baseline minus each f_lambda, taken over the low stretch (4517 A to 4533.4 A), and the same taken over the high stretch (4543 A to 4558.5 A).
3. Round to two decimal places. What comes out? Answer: 0.92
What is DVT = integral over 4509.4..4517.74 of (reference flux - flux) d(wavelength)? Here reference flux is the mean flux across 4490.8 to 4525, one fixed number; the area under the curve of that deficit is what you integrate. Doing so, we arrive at 1.7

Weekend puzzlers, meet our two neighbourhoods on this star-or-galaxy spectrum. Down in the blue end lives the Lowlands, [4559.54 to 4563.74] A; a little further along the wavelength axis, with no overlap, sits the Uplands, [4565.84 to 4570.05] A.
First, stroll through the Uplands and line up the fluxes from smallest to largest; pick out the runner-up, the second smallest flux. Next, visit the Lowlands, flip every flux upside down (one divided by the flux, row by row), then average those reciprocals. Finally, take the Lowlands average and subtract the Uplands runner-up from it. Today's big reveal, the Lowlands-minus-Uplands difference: -8.6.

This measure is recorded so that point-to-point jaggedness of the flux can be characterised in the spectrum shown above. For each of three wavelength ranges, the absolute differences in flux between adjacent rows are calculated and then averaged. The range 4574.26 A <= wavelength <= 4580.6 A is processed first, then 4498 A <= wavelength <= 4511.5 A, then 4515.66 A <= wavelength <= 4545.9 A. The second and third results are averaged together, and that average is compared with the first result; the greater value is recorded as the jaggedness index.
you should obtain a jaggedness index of 1.7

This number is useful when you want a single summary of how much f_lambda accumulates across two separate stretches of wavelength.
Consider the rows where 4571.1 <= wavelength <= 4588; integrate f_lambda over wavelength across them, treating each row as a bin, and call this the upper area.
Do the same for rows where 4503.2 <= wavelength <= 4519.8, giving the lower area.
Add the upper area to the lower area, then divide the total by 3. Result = 99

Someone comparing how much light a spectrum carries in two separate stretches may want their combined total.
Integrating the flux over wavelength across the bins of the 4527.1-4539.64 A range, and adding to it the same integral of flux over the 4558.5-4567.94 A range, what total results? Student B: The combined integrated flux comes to 201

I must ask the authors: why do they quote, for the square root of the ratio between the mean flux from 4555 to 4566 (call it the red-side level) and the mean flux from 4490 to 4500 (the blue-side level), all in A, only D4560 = 1.09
